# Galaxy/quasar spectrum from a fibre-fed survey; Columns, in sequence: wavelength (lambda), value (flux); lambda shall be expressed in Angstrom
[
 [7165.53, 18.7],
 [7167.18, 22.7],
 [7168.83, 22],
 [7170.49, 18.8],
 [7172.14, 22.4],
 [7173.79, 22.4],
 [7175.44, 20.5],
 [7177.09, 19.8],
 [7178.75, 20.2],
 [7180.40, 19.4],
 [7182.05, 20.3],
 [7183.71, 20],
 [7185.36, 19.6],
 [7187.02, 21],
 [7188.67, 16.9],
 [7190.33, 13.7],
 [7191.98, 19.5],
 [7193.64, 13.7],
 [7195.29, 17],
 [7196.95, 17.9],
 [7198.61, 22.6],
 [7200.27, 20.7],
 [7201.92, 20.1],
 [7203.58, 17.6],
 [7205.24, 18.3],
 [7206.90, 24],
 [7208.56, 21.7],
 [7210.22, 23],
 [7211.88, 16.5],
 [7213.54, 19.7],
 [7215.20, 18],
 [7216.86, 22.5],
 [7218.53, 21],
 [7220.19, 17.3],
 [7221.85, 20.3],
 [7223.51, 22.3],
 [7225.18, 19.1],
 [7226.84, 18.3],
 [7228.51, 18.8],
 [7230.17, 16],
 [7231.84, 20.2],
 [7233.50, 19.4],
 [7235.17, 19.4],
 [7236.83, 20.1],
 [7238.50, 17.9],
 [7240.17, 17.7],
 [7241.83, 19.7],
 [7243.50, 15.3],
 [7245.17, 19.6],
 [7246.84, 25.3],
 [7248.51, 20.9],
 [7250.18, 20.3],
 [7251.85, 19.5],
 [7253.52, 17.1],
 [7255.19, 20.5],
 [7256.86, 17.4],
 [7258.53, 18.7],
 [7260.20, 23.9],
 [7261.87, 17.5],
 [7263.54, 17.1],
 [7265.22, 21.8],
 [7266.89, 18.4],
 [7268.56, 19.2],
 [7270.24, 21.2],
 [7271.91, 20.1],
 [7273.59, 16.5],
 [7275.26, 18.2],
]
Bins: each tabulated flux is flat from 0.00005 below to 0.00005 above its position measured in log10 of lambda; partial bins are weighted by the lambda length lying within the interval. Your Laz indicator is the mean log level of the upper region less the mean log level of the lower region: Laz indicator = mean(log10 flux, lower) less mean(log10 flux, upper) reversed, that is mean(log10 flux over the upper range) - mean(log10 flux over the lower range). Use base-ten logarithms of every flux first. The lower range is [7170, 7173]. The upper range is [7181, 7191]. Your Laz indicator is -0.05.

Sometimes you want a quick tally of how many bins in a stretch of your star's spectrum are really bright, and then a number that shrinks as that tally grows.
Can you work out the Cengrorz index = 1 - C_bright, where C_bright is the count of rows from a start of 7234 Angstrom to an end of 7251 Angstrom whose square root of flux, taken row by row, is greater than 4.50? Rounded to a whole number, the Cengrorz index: -2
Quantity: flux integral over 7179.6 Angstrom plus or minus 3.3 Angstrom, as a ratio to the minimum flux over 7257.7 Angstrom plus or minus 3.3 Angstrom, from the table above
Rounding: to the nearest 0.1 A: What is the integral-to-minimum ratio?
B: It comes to 7.6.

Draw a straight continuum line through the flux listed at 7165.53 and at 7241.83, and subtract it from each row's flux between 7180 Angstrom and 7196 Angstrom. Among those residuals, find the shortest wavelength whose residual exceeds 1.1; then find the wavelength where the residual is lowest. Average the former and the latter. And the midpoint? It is 7187.8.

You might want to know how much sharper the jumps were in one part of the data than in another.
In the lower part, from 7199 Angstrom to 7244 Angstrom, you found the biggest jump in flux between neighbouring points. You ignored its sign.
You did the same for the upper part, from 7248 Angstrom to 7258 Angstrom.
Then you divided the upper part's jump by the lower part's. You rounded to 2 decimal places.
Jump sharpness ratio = 0.52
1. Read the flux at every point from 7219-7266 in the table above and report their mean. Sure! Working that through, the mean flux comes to 19.3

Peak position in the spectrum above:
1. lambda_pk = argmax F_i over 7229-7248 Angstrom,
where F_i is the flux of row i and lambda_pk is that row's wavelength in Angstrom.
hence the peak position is 7246.84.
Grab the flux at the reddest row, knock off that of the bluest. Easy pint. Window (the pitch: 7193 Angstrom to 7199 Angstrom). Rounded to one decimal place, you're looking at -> 8.9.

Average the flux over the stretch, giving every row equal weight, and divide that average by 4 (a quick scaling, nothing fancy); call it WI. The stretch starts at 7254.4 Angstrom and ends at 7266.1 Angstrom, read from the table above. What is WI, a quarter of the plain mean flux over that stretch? 4.89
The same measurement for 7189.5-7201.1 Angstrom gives 4.47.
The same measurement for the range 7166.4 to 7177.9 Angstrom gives 5.31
